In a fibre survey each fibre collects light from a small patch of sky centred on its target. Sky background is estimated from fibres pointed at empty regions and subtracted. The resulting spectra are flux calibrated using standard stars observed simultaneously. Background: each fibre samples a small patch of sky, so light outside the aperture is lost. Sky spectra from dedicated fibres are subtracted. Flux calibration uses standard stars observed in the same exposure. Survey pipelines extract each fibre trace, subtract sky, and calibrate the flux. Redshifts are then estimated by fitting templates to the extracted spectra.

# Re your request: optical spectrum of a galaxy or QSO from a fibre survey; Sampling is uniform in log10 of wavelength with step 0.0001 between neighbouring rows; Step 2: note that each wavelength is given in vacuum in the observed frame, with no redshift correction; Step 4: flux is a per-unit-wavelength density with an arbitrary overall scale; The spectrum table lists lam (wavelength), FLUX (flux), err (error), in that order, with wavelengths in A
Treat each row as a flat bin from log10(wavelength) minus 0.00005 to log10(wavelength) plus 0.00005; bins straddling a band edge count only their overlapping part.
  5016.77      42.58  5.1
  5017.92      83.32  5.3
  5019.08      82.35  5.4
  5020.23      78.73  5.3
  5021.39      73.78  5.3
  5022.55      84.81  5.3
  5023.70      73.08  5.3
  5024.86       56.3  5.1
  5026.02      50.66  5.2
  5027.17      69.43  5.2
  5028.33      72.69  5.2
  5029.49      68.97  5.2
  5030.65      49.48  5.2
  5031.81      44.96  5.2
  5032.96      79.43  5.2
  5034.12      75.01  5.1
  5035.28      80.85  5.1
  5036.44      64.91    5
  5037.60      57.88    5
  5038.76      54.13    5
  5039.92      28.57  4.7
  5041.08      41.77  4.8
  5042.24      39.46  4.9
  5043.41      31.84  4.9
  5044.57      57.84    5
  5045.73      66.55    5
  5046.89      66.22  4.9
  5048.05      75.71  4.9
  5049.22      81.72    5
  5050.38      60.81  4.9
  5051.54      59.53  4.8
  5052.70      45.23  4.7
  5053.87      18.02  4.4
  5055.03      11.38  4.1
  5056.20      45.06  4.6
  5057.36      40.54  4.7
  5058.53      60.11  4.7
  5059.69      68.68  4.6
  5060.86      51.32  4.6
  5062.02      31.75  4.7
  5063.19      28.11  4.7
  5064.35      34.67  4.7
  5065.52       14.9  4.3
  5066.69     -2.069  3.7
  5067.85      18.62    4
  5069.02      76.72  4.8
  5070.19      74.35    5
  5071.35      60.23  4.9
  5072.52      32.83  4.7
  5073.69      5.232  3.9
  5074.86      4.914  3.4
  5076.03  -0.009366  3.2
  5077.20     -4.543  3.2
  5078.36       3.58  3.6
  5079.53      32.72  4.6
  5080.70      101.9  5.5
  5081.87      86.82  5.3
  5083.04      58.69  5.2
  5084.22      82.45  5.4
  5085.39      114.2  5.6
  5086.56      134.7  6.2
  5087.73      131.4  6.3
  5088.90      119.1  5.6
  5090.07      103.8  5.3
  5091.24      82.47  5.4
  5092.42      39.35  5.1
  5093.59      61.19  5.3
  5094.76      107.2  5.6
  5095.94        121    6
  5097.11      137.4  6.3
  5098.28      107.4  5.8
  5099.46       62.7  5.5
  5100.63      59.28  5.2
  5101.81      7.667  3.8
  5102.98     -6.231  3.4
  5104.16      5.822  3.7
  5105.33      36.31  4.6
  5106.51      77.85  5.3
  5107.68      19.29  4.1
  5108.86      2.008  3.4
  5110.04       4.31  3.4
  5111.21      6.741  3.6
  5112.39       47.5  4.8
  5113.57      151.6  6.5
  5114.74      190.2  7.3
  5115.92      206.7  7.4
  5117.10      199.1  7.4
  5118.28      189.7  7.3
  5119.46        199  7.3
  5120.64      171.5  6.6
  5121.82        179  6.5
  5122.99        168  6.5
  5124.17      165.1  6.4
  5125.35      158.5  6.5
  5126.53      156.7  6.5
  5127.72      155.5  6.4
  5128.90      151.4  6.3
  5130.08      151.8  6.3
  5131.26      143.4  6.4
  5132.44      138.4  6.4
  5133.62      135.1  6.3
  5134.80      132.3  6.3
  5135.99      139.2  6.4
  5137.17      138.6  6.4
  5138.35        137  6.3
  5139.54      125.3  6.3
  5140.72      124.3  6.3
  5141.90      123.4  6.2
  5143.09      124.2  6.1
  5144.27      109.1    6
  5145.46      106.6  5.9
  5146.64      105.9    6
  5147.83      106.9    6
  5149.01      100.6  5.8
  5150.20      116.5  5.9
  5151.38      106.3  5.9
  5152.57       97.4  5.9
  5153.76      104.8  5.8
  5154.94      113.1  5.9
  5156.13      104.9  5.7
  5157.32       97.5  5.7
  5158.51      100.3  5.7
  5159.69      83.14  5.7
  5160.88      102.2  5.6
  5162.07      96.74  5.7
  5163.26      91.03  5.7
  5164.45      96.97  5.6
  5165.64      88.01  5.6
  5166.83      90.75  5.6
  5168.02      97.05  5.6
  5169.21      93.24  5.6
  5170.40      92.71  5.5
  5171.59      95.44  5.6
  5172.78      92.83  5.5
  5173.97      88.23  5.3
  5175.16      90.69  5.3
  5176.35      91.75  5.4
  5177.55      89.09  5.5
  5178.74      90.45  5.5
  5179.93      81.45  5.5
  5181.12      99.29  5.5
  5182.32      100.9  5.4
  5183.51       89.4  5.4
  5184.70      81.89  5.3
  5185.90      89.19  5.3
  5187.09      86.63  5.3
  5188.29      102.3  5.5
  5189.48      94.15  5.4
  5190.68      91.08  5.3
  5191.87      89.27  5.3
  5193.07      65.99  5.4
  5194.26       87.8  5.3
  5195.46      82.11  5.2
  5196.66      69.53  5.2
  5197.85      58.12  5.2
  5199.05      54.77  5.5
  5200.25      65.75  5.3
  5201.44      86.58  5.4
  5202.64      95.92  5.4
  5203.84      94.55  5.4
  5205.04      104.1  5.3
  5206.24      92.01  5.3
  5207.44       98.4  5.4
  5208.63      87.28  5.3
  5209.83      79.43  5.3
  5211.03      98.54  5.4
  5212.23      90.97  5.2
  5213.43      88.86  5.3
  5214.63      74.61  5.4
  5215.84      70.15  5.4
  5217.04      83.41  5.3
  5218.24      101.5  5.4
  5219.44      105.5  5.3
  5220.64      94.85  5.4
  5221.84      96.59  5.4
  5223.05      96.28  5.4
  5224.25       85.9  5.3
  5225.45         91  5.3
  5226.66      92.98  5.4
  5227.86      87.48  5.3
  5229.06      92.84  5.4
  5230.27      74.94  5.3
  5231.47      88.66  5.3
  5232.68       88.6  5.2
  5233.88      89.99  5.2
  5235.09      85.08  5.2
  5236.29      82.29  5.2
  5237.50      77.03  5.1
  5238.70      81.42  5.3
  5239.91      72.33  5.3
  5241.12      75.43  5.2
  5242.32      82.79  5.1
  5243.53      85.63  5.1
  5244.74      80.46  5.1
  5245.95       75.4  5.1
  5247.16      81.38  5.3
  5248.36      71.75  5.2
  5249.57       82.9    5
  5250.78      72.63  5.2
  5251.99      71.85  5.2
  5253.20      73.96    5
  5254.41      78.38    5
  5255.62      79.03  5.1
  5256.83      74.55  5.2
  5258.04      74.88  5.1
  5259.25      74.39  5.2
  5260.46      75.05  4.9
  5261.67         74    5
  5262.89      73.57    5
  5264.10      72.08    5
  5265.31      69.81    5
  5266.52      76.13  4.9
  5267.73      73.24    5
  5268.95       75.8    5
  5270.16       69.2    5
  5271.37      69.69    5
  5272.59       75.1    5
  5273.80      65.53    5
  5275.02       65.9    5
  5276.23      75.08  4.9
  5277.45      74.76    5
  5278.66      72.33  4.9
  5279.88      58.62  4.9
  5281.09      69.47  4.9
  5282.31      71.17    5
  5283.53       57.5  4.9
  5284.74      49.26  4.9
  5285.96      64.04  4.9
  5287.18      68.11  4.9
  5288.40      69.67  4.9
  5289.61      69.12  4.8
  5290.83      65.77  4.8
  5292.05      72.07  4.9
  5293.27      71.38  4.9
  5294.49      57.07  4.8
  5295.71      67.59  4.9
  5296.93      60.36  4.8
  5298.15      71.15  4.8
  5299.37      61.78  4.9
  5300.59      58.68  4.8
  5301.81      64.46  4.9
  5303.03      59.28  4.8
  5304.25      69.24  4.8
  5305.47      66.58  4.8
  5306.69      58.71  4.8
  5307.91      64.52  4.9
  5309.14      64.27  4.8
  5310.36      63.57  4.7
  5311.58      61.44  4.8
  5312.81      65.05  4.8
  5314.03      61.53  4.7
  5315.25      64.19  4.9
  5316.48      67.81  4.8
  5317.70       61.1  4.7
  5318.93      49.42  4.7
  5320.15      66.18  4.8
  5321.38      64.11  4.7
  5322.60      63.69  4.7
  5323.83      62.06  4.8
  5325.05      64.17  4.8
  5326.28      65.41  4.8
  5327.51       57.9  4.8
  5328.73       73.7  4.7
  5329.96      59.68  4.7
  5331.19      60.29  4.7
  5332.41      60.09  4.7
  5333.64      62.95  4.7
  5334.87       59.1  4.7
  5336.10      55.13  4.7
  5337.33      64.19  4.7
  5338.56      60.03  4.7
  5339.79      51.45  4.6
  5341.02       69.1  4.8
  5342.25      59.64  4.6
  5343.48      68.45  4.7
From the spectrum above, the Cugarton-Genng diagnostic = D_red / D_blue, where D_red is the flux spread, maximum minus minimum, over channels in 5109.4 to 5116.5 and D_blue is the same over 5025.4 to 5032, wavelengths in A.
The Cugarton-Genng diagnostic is 7.3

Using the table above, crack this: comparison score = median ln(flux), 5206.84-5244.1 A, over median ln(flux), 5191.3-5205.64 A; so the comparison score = 1.01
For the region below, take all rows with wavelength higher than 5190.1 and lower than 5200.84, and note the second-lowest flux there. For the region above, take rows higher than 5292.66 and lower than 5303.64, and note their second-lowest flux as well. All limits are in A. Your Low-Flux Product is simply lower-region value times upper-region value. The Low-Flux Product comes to 3410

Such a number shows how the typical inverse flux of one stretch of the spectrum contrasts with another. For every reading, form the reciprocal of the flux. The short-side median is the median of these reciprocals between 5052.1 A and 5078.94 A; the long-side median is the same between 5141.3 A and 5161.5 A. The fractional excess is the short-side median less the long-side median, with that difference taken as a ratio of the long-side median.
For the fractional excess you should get 1.6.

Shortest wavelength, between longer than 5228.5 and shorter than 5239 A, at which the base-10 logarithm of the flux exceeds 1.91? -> 5229.06 A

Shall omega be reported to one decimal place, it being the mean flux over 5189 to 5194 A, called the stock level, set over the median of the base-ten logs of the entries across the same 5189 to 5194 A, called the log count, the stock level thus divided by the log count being 43.5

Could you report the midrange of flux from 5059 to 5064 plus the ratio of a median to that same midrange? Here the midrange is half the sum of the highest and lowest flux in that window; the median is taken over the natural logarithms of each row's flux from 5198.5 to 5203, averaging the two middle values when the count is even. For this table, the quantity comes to 48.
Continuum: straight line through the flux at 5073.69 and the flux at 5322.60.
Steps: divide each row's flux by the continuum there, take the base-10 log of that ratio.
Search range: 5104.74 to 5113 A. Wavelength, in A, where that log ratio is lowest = 5108.86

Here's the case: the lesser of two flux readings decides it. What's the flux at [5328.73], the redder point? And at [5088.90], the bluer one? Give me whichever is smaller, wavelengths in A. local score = 74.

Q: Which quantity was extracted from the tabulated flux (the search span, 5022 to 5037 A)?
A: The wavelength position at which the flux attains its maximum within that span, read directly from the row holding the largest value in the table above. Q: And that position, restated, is 5022.55 A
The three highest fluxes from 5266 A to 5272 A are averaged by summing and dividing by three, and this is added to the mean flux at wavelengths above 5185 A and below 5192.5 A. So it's 167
